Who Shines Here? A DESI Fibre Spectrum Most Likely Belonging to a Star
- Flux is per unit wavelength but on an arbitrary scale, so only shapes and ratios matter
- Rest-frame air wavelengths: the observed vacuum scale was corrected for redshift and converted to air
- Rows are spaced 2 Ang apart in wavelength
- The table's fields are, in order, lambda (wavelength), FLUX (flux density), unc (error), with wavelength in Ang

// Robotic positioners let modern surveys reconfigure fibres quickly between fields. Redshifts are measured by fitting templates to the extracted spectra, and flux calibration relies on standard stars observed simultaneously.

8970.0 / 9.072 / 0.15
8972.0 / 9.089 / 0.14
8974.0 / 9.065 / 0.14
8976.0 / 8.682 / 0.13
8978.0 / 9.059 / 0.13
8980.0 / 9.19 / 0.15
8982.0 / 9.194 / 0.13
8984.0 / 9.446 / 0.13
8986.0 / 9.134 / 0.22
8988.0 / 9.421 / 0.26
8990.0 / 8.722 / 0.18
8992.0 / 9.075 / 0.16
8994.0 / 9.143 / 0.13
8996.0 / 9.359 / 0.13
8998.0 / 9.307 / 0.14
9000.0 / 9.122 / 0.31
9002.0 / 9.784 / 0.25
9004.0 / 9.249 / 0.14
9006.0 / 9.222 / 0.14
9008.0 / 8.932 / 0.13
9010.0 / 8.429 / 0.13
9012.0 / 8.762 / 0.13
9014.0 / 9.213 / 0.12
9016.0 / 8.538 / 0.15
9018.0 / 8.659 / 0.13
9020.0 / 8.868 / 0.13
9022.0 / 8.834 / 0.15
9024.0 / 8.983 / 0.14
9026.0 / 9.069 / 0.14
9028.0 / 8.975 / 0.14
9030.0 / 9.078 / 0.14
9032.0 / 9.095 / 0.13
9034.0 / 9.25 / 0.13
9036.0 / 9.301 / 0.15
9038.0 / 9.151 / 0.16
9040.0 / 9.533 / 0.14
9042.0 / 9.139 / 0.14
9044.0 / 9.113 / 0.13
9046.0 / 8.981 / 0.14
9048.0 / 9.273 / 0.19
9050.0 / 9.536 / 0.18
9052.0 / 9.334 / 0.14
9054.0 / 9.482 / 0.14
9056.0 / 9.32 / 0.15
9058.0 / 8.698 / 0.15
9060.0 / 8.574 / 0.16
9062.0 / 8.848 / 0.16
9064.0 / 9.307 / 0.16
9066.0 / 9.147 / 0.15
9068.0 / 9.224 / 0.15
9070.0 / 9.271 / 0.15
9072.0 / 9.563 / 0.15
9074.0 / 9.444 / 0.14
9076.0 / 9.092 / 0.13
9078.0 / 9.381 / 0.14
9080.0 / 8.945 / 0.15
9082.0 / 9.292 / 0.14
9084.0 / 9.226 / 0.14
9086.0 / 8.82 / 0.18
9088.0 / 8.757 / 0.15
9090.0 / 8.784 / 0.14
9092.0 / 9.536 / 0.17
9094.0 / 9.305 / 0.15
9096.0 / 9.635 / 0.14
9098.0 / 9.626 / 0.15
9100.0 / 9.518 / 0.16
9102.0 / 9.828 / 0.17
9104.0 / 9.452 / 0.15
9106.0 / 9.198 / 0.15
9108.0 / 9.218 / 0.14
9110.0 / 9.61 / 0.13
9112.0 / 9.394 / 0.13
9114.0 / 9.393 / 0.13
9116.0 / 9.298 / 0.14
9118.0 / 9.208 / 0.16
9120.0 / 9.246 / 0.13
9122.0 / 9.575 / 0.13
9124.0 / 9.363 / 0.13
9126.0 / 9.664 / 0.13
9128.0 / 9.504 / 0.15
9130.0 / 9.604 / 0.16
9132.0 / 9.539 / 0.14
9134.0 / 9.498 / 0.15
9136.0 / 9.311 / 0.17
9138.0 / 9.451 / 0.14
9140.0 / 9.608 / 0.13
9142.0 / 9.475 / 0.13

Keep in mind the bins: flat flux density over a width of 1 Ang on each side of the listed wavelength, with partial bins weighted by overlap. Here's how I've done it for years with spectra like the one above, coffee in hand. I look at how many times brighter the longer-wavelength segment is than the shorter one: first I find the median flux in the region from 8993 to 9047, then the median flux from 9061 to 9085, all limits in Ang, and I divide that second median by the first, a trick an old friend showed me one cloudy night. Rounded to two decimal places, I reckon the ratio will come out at 1.01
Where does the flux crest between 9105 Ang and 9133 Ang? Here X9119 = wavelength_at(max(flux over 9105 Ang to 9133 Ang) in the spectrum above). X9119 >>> 9126.0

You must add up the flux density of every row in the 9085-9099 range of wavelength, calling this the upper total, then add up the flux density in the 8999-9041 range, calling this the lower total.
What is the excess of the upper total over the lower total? -126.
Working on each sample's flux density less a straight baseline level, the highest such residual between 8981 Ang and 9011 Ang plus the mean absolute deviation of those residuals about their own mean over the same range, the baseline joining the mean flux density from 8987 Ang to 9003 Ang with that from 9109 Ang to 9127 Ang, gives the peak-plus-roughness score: 0.75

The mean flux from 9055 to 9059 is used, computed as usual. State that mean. 9.01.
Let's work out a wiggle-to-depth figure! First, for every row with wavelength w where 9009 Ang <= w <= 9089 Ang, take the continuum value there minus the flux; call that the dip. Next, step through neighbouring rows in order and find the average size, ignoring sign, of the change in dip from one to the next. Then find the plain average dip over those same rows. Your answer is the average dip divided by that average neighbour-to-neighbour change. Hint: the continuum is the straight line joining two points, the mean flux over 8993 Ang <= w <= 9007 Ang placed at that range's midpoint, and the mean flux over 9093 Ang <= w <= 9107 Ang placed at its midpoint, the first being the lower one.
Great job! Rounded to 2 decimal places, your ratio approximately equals 1.43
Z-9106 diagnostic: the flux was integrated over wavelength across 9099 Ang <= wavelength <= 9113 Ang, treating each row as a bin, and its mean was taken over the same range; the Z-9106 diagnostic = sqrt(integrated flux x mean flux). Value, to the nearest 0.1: 35.4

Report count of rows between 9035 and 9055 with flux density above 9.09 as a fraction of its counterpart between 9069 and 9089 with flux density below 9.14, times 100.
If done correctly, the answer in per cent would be 225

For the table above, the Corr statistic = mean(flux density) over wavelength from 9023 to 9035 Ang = 9.1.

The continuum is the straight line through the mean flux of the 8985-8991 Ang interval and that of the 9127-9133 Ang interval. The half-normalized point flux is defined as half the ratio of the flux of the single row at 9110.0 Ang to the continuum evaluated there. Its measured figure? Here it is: 0.507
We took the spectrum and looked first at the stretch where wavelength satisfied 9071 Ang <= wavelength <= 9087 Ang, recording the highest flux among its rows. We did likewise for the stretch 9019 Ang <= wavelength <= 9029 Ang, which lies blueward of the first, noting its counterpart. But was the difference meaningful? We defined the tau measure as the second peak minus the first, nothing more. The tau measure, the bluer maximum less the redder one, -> -0.49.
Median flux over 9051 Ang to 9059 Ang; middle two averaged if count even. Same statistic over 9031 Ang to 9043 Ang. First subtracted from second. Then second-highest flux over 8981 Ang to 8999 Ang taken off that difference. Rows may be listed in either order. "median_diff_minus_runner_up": -9.55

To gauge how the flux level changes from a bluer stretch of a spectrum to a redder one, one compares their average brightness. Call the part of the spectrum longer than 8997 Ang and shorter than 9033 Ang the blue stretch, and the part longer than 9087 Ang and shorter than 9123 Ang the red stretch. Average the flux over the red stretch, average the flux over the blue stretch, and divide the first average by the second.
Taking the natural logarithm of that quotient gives 0.039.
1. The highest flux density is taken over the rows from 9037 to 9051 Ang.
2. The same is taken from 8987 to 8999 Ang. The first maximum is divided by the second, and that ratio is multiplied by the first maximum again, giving 9.7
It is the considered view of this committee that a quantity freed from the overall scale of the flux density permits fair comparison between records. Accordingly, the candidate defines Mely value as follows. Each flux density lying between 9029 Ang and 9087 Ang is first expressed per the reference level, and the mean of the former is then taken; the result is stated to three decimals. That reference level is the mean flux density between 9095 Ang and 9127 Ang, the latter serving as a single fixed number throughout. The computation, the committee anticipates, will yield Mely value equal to 0.972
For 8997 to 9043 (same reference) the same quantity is 0.959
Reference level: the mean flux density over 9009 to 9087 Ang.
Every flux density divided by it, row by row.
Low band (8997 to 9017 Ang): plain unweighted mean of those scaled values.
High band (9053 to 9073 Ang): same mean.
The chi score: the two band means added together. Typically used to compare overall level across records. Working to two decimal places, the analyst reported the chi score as 2.00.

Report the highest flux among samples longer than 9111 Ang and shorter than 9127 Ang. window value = 9.664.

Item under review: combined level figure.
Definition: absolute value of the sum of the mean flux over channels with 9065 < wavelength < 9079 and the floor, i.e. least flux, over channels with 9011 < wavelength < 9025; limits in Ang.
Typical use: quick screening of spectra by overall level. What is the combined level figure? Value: 17.8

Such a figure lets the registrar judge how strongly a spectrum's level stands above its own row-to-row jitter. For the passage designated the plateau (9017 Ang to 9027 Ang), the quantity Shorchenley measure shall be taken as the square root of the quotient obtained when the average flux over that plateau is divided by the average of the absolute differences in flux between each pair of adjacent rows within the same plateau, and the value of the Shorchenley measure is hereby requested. 8.6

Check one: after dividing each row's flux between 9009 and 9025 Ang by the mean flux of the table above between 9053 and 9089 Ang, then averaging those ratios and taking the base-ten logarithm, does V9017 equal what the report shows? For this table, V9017 -0.017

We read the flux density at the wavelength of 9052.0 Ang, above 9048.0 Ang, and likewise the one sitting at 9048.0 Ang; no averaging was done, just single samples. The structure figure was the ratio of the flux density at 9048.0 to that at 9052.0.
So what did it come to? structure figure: 0.99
